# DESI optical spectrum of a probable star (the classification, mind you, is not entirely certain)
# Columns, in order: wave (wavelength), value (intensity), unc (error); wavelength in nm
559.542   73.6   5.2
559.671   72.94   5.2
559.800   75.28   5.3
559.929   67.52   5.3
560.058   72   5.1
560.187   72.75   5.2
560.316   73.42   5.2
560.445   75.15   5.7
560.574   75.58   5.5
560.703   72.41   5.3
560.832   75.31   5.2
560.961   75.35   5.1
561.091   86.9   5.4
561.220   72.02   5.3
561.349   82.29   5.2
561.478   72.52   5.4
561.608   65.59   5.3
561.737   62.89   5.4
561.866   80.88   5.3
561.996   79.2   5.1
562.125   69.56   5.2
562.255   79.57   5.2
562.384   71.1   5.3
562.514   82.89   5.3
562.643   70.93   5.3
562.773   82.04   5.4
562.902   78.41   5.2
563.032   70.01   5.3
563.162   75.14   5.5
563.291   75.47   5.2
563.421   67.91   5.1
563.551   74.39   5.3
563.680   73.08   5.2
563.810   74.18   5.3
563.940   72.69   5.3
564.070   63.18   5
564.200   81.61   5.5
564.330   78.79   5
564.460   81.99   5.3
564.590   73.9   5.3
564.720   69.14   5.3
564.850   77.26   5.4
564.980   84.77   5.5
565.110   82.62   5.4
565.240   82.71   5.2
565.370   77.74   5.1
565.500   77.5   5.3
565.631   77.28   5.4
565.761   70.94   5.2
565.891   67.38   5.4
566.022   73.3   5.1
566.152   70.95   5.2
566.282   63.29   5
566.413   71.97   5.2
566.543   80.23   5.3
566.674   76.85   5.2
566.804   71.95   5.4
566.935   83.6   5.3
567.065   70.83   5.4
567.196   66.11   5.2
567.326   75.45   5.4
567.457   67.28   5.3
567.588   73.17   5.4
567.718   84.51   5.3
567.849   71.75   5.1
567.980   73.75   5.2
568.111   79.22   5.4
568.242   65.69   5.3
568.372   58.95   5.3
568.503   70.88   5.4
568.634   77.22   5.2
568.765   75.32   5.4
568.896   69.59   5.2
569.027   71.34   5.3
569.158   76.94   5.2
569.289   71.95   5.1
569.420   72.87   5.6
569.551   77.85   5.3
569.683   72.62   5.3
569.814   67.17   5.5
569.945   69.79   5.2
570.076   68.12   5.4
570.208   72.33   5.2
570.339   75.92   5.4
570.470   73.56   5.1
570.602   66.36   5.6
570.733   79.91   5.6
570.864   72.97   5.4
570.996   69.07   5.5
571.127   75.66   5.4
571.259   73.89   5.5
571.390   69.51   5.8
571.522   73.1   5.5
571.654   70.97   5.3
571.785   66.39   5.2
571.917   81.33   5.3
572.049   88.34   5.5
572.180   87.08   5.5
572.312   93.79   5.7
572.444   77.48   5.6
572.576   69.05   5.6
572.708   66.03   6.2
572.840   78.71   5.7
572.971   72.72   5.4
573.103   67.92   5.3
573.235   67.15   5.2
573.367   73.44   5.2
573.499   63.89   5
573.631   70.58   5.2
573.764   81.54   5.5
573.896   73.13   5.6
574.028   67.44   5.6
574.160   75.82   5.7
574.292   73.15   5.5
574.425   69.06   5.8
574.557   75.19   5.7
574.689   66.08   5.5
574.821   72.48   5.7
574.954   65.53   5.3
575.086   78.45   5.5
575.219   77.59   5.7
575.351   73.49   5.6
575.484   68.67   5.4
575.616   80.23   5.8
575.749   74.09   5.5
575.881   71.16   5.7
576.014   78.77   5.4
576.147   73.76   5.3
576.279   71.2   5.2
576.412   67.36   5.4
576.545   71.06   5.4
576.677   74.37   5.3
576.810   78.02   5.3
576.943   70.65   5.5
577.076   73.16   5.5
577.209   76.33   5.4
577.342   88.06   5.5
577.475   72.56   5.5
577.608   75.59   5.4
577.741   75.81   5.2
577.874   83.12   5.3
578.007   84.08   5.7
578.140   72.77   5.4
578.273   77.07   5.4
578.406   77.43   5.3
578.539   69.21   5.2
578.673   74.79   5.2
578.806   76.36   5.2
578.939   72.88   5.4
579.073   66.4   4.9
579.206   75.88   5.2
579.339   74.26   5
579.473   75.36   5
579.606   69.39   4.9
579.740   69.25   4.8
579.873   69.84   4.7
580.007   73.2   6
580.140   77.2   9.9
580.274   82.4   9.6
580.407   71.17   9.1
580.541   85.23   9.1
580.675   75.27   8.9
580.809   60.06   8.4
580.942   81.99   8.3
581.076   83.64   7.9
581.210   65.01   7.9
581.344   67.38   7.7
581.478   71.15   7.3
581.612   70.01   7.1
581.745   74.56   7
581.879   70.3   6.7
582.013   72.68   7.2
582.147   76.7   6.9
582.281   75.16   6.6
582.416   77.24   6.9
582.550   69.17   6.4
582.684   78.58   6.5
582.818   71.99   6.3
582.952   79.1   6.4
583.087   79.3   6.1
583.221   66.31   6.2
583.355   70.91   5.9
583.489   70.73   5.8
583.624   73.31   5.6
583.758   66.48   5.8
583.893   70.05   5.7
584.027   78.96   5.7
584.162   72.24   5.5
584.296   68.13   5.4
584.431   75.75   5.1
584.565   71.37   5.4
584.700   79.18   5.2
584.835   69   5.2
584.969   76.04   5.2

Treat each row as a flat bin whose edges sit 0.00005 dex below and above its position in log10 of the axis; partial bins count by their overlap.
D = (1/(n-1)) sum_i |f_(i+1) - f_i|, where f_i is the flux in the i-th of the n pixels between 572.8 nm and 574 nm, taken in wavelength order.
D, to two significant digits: 6.7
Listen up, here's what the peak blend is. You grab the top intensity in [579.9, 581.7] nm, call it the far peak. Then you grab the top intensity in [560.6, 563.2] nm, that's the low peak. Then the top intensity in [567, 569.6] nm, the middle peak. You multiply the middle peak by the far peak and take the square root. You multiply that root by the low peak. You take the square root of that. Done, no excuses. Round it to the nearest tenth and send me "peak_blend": 85.9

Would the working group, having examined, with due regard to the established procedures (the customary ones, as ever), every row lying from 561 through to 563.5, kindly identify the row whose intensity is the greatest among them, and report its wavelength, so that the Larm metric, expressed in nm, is 561.091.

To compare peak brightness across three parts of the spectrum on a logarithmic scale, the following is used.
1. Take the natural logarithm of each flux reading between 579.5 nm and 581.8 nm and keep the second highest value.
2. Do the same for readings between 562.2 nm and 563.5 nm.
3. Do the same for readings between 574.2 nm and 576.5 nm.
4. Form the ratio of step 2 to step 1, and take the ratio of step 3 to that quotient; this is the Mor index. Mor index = 4.39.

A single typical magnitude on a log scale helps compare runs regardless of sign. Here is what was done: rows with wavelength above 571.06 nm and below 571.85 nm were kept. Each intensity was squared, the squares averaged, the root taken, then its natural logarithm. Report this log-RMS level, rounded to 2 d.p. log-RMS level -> 4.27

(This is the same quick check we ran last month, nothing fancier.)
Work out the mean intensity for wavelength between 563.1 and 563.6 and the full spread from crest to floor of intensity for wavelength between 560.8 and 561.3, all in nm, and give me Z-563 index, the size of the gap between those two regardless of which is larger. 58.3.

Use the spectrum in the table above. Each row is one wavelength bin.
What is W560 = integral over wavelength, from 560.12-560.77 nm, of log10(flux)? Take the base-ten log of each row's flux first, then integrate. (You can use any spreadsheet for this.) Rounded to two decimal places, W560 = 1.21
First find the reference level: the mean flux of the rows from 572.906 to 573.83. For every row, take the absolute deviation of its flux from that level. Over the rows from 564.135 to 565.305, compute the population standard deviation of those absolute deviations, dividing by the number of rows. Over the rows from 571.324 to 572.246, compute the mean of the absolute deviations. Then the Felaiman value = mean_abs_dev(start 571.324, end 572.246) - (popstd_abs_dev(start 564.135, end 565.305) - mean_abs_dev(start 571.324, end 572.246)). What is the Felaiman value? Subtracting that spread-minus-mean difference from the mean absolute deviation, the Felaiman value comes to 10.9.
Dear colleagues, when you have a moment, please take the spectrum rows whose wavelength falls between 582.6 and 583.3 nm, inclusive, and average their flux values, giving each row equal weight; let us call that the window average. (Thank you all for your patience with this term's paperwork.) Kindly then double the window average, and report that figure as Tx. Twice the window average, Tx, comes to 150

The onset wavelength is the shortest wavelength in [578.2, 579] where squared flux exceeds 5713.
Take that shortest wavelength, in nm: 578.273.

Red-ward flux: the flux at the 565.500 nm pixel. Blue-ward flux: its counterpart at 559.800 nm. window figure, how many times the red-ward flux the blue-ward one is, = 0.97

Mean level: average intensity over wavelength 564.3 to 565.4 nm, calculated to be 79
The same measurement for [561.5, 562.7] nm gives 74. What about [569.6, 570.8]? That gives 72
